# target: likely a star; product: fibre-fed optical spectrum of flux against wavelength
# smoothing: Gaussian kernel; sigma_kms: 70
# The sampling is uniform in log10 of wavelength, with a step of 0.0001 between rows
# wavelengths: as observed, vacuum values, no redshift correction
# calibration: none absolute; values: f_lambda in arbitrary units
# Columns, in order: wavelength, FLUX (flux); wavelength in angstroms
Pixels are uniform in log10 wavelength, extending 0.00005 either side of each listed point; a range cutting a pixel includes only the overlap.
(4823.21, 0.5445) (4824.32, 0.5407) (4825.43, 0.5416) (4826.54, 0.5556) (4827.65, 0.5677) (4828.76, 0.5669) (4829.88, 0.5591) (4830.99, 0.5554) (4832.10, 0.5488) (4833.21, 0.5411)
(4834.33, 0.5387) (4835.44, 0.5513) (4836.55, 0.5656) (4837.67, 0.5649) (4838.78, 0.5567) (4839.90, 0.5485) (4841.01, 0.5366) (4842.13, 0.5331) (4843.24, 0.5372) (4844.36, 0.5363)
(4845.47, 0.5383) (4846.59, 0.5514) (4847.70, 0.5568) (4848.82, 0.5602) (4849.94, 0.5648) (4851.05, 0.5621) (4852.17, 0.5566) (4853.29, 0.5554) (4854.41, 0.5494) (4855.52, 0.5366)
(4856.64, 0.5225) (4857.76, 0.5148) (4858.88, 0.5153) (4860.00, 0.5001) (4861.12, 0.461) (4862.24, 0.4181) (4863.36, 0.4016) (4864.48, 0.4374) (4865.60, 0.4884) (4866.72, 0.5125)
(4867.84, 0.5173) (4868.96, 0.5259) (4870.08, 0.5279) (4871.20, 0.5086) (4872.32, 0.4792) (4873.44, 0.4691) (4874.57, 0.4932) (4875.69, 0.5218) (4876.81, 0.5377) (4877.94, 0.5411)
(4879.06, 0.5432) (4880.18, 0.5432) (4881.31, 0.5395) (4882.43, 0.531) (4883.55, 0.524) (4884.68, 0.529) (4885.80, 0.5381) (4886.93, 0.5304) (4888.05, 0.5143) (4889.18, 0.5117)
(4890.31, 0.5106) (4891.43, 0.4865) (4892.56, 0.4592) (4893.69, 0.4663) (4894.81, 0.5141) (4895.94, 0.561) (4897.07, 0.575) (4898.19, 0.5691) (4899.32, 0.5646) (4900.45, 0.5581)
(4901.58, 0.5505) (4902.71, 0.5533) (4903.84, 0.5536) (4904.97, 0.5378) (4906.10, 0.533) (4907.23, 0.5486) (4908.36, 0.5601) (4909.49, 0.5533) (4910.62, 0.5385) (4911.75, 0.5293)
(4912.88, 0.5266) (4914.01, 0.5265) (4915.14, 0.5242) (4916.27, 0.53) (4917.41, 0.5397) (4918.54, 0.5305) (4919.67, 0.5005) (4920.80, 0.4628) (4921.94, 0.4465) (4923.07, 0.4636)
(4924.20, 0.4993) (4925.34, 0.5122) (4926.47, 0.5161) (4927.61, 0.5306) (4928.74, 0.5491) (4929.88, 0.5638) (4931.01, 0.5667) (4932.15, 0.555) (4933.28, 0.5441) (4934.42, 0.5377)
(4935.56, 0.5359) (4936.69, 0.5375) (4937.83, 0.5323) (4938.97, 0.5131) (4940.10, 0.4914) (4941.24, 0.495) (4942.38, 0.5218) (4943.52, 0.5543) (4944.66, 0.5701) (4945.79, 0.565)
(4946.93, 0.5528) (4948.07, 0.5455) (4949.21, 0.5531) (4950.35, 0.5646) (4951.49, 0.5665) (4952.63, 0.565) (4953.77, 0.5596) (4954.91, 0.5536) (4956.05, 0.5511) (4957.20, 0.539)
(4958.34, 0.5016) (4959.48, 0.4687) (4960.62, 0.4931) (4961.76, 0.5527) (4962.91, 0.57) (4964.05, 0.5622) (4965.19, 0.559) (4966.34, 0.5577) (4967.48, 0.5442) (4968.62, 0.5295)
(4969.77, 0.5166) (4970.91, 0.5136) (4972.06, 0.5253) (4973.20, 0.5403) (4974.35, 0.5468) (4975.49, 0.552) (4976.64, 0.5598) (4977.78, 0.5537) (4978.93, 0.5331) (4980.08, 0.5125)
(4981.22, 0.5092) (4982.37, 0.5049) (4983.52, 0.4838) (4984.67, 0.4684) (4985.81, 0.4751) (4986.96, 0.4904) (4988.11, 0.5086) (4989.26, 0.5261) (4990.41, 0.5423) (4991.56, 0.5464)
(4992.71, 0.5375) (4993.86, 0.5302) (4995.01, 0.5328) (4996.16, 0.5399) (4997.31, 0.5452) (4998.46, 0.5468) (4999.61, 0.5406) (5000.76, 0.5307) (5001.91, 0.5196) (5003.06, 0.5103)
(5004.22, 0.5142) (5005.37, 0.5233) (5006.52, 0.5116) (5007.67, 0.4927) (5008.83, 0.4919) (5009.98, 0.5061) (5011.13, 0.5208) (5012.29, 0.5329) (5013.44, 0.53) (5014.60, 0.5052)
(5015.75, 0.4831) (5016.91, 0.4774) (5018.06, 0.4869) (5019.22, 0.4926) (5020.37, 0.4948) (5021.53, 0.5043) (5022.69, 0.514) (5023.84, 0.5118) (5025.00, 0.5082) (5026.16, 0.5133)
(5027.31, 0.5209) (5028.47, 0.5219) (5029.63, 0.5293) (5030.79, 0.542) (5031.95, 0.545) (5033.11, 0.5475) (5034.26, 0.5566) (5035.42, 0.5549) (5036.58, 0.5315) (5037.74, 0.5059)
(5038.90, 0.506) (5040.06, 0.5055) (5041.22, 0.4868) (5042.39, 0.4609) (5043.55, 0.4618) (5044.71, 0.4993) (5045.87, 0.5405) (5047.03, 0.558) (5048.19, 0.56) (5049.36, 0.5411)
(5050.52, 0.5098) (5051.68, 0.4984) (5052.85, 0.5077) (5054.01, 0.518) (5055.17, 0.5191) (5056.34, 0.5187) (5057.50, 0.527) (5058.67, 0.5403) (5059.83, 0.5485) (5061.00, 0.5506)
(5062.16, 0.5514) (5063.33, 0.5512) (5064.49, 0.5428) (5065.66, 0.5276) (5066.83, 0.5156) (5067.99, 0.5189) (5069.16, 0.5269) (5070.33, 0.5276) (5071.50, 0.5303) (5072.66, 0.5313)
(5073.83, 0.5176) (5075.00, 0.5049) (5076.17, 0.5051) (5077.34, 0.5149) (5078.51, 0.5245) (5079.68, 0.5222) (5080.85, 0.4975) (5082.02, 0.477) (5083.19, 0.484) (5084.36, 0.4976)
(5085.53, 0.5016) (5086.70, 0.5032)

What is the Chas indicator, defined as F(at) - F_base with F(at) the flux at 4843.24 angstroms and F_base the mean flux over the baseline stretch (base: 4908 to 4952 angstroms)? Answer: 0.006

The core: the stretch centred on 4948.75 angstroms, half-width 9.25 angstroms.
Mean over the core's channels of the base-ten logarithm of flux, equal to -0.263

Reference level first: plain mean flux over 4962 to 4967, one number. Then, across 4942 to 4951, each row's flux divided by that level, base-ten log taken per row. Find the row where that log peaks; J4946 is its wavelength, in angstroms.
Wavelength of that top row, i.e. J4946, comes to 4944.66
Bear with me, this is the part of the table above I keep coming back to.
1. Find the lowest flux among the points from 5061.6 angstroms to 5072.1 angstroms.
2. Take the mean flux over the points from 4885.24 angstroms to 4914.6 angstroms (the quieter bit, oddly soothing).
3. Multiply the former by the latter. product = 0.275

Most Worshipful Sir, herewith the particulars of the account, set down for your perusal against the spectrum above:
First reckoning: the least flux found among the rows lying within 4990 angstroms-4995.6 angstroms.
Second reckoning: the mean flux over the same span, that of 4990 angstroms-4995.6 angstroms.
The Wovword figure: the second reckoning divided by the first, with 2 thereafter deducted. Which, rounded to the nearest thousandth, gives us -0.986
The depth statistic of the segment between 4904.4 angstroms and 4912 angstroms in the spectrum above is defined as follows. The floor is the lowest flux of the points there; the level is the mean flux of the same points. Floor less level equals -0.014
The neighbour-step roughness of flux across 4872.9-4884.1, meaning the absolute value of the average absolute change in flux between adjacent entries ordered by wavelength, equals 0.010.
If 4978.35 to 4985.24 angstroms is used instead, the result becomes 0.013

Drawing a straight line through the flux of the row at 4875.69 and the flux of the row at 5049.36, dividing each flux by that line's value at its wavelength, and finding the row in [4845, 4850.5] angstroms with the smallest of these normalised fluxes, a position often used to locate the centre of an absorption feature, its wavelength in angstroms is 4845.47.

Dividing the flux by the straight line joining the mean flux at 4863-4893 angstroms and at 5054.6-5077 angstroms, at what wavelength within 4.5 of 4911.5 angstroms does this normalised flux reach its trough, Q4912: 4915.14 angstroms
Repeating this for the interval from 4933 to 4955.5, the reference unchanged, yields 4940.10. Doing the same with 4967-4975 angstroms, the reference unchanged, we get 4970.91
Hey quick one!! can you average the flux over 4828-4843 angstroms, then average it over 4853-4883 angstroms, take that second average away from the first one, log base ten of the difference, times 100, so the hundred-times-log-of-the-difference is -135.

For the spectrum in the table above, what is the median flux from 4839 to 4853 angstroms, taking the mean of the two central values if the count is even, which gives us 0.550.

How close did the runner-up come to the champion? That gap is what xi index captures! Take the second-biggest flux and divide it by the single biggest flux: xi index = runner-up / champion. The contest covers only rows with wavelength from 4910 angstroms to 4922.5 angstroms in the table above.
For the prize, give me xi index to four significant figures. 0.9978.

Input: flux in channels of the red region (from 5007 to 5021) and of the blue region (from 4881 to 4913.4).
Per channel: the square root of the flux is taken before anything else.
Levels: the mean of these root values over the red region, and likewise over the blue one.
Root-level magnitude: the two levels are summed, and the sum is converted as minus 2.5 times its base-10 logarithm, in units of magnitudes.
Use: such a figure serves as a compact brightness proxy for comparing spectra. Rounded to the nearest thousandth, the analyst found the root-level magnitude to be -0.394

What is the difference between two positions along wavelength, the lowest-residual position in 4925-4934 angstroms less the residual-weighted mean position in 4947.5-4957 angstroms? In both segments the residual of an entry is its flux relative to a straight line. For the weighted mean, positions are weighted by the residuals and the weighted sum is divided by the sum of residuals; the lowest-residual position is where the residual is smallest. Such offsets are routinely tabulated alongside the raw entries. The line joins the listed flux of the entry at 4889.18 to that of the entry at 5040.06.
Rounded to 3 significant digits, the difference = -26.8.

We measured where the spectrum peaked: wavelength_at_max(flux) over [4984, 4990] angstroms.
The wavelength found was 4989.26 angstroms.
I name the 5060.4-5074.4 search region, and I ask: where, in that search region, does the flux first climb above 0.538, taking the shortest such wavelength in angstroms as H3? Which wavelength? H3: 5061.00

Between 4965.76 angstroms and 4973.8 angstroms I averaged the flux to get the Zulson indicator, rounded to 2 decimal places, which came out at 0.53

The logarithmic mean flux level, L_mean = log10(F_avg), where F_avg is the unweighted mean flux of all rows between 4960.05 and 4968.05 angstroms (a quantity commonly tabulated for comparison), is -0.261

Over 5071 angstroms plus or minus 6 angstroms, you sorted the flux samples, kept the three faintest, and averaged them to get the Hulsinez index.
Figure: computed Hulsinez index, 0.51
